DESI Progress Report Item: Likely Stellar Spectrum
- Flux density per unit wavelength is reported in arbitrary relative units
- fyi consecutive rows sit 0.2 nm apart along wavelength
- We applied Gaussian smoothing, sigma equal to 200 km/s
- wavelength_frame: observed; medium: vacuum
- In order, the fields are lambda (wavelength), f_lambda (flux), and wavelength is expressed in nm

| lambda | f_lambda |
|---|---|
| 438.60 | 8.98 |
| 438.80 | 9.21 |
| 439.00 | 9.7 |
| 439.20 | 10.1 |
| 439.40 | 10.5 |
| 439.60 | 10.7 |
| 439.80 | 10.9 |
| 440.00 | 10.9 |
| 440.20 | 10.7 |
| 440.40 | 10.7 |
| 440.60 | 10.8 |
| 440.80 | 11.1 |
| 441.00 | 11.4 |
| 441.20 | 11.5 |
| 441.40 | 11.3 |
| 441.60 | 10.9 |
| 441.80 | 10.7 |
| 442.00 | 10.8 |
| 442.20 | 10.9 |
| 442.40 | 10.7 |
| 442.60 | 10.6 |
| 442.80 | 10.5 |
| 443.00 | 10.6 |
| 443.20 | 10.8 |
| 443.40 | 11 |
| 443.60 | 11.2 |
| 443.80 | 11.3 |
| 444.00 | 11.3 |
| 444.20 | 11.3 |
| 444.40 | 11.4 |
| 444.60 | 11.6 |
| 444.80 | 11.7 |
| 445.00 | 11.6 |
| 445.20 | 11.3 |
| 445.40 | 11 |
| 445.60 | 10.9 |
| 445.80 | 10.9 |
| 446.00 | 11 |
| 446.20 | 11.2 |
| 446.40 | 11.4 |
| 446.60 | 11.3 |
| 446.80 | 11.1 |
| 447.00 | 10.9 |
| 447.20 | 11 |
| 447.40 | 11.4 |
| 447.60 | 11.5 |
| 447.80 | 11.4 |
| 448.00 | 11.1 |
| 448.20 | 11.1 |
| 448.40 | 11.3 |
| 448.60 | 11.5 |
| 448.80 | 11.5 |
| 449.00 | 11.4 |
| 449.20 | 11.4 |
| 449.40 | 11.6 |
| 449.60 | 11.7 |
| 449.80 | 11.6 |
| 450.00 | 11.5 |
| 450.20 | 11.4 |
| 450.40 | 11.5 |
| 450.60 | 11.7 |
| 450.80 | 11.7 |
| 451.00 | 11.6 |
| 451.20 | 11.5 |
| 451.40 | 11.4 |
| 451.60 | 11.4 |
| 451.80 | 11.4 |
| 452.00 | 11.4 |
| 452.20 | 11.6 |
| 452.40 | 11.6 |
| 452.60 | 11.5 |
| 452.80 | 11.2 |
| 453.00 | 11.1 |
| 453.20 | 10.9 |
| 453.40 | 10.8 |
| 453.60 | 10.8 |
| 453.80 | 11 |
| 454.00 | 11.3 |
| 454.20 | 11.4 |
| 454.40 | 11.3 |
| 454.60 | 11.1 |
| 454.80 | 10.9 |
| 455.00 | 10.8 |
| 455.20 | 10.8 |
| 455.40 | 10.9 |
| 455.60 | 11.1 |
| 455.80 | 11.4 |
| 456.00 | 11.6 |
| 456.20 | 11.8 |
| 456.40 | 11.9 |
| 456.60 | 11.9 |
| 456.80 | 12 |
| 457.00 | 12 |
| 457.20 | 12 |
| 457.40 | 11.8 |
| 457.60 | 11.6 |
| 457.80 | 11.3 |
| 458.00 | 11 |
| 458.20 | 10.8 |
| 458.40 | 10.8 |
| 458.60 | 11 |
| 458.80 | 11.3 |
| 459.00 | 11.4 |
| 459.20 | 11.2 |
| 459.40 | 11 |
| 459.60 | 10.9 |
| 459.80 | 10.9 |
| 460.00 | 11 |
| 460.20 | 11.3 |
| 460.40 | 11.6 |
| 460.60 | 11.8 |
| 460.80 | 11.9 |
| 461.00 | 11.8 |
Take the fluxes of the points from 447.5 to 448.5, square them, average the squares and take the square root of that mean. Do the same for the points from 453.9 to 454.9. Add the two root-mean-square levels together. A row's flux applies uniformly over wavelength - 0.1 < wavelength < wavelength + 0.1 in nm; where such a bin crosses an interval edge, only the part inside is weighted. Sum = 22.5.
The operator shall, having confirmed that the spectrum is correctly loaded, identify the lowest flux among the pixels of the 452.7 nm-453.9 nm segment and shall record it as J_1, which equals 10.8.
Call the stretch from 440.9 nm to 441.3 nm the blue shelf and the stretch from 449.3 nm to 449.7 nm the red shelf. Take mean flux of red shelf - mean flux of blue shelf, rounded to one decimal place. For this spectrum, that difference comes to 0.2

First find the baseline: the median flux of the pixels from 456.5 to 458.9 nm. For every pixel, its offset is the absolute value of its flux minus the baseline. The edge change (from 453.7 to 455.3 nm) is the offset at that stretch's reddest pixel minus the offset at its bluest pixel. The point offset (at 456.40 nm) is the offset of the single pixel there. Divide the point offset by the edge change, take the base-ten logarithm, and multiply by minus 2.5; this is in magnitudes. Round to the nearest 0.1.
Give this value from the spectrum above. -0.9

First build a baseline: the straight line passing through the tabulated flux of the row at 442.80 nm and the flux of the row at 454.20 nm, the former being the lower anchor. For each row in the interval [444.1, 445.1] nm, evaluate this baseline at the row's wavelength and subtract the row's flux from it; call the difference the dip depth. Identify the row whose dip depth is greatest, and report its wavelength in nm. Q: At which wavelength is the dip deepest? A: 444.20 nm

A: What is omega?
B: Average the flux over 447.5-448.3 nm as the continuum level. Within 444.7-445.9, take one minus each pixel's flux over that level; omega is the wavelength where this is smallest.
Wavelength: 444.80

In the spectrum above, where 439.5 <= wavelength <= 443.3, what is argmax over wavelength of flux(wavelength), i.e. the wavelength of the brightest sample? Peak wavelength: 441.20 nm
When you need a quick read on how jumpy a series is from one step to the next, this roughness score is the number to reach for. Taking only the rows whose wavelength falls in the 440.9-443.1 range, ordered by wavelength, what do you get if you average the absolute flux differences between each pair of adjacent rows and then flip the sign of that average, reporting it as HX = -0.160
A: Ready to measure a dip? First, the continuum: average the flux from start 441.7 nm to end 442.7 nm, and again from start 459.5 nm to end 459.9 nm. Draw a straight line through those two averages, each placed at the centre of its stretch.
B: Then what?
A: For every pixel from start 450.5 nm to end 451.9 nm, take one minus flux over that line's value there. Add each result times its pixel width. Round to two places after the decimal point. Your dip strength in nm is -0.09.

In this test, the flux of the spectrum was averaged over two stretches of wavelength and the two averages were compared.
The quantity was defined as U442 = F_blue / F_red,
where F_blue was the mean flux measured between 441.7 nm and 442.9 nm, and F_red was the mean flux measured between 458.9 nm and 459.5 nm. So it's 0.96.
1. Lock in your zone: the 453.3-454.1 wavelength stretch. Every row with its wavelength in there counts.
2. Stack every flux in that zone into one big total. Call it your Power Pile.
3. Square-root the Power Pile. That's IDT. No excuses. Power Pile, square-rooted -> 6.63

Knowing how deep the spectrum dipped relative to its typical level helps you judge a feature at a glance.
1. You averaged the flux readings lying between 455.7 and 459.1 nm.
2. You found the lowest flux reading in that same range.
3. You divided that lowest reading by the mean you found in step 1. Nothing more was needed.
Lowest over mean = 0.939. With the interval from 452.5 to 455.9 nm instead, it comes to 0.975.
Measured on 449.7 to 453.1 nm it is 0.967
